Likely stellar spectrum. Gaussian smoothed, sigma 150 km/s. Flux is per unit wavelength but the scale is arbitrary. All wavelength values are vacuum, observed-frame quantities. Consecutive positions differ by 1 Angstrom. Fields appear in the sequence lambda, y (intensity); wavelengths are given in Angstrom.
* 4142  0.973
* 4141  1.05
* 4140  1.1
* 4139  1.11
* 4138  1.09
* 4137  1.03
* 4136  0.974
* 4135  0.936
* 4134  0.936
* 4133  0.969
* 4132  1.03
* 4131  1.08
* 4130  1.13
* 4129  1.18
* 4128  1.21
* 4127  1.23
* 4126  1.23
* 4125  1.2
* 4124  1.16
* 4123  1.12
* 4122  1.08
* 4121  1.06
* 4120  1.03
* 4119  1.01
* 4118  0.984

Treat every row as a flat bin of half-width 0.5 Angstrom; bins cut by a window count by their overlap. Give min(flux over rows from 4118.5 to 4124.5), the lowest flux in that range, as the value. 1.01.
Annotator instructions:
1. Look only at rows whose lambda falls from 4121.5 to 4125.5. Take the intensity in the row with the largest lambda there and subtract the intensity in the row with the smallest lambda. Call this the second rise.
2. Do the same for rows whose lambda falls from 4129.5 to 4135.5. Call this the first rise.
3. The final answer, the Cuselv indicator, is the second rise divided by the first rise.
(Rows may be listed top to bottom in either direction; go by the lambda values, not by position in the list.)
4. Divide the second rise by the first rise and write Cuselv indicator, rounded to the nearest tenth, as -0.6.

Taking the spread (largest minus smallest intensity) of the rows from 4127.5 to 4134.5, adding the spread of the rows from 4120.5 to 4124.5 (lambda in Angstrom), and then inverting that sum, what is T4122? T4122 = 2.7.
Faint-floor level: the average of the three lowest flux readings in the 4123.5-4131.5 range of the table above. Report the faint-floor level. 1.12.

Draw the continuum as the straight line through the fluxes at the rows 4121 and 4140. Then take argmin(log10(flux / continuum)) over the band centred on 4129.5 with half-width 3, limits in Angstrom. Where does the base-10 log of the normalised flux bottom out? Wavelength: 4132 Angstrom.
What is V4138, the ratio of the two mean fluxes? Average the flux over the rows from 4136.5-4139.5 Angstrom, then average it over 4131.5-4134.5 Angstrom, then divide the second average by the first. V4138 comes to 0.91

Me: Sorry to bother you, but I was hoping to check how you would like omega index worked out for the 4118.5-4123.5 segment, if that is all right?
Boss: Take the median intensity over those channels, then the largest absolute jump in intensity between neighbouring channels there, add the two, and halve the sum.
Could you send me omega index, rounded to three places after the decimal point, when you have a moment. 0.550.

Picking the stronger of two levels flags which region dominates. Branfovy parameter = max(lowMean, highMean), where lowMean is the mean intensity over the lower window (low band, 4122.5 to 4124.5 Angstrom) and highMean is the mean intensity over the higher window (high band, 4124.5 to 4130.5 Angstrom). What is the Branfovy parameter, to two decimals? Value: 1.20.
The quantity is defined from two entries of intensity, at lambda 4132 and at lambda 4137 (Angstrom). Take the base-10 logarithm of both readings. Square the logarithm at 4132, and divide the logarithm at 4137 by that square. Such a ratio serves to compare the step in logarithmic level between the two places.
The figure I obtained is 78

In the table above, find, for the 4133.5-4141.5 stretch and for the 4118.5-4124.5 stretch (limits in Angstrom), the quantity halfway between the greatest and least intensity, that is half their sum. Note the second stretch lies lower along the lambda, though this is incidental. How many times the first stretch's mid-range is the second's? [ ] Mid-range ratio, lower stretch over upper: 1.06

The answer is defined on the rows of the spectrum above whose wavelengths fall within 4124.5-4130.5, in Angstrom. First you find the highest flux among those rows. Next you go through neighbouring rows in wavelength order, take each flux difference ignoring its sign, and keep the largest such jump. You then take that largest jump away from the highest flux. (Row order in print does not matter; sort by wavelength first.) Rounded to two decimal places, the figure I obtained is 1.18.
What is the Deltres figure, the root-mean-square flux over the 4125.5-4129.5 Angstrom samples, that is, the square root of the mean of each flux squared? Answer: 1.21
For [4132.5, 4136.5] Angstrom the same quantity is 0.95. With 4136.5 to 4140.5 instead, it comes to 1.08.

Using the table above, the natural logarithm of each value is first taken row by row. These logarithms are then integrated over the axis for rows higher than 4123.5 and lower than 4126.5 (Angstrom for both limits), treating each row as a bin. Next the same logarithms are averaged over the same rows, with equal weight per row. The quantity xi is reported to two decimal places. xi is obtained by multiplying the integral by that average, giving 0.10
